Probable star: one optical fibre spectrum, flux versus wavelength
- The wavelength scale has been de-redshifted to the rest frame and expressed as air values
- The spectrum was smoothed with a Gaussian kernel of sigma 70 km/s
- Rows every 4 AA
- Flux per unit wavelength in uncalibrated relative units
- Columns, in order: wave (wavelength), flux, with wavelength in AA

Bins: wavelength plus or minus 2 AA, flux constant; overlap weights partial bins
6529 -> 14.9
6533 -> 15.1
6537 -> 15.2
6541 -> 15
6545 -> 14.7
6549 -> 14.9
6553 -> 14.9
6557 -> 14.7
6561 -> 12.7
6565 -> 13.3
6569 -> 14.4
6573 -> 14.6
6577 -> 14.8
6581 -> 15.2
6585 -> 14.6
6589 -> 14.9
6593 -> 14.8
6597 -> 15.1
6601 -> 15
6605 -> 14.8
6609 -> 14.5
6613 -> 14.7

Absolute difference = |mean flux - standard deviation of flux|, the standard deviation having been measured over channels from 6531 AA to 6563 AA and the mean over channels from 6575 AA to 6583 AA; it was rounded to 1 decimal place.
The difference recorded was 14.2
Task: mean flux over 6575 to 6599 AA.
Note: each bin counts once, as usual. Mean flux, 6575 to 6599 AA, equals 14.9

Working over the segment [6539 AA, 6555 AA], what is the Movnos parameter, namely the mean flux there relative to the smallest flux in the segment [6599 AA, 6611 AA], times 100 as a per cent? 103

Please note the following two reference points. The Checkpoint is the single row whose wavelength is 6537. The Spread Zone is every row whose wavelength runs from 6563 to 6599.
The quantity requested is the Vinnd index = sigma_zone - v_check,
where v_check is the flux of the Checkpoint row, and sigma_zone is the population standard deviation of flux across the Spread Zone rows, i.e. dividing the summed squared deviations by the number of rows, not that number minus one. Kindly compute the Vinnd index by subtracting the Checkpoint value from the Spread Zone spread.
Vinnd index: -14.7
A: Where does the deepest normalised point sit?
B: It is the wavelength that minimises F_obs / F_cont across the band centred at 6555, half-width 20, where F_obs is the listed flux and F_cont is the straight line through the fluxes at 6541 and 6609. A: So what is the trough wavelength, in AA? 6561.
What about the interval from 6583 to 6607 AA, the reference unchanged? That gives 6585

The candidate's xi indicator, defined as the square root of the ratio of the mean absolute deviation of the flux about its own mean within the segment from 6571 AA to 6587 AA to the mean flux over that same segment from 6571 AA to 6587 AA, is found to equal 0.12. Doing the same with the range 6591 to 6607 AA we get 0.09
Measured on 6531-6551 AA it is 0.10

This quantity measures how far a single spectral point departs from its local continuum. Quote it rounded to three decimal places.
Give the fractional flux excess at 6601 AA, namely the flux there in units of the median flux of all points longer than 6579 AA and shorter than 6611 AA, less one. 0.010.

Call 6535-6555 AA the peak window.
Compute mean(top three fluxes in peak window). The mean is 15.0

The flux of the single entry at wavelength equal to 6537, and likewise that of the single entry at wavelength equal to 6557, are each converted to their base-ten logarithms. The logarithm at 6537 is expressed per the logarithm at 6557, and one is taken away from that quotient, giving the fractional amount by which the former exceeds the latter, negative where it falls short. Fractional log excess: 0.012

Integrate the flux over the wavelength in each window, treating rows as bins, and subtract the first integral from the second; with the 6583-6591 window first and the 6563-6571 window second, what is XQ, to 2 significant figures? -7.2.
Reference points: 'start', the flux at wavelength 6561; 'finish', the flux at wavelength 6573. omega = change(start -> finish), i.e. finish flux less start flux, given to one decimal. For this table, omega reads 1.9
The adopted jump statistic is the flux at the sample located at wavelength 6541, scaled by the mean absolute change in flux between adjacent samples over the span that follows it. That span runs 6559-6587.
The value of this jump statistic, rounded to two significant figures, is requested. 29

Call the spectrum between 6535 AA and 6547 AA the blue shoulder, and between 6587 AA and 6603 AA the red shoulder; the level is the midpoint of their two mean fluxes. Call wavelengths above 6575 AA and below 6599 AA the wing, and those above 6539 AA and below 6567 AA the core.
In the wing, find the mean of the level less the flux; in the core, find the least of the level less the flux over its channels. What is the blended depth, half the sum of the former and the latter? 0.01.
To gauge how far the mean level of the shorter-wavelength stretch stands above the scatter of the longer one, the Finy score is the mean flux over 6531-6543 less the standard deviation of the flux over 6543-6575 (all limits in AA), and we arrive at 14.3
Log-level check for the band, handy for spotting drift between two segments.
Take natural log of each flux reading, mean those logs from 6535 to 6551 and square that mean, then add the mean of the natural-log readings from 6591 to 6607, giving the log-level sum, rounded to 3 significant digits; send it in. 10.0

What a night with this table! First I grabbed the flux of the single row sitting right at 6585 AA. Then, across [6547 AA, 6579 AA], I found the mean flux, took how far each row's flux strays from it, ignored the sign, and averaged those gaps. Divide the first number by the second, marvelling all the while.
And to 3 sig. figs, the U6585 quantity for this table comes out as 22.7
